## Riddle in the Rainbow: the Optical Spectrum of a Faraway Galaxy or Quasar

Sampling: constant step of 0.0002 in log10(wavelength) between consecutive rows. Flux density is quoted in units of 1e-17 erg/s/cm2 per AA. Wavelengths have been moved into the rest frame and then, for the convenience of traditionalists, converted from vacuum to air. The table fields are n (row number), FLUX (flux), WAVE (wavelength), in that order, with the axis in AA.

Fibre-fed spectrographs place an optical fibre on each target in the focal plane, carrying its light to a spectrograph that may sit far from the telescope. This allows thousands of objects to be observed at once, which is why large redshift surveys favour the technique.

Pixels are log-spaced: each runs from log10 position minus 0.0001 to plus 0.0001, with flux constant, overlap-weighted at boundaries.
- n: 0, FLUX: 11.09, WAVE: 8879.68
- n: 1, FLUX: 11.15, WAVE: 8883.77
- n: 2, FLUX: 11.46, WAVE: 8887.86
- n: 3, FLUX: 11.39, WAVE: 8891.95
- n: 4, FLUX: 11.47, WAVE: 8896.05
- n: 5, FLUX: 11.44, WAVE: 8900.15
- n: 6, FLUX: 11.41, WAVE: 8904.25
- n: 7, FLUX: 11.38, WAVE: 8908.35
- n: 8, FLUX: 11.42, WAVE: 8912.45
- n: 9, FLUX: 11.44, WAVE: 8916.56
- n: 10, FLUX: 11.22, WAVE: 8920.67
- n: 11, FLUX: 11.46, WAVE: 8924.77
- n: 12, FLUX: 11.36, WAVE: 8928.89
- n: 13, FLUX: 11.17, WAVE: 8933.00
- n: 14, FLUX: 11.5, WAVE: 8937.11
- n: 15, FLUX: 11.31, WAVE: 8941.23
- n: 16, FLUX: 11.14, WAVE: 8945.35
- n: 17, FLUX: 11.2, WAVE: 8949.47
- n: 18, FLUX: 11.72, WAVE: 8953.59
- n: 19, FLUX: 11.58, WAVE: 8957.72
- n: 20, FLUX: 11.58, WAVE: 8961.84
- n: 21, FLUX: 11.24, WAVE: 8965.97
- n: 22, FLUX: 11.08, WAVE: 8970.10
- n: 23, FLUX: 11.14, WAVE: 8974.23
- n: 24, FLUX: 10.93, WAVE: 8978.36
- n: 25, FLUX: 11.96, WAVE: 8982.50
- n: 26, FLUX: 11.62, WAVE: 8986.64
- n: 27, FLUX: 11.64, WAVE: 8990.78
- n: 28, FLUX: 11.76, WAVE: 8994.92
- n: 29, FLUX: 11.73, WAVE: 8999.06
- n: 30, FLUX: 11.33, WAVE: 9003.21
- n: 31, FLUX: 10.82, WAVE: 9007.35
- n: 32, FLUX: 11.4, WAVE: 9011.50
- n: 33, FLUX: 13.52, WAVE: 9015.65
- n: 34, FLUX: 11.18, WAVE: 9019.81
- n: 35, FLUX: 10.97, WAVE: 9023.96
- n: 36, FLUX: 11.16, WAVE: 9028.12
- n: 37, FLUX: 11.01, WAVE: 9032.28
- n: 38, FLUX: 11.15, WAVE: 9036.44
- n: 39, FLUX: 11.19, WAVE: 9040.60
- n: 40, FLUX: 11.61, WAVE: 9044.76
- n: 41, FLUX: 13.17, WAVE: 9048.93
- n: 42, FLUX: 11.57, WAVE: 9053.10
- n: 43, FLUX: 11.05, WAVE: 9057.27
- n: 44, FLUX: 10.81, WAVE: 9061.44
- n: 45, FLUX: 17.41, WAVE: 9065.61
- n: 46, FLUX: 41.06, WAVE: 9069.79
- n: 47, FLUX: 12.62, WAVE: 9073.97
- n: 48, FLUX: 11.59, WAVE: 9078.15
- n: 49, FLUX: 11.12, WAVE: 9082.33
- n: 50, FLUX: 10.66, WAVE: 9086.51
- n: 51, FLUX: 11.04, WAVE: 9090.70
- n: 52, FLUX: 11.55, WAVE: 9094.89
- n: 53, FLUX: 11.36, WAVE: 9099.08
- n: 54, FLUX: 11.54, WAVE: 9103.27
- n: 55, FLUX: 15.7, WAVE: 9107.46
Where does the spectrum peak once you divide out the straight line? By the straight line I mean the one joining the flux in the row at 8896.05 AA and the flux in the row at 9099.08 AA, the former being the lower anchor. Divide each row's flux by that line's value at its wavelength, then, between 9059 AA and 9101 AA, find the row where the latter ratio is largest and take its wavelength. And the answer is 9069.79 AA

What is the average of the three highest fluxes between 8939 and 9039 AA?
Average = 12.4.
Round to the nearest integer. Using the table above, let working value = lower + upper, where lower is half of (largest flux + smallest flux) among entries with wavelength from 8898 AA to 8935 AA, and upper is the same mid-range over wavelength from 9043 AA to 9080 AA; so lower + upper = 37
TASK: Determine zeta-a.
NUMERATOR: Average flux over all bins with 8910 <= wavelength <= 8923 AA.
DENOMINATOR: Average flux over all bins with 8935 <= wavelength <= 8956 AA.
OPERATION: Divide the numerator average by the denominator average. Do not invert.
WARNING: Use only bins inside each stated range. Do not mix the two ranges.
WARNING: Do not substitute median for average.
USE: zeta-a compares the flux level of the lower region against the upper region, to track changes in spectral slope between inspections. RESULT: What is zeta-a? 1.00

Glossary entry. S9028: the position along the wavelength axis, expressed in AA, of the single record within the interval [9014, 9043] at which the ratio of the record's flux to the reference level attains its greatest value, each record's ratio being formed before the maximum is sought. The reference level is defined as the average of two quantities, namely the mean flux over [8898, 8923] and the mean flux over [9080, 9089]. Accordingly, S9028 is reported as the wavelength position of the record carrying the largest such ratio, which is 9015.65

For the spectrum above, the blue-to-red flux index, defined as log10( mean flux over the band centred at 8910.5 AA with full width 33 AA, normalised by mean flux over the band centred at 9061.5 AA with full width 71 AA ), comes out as -0.074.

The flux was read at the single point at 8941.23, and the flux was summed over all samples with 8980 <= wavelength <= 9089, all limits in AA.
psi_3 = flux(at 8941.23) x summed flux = 3790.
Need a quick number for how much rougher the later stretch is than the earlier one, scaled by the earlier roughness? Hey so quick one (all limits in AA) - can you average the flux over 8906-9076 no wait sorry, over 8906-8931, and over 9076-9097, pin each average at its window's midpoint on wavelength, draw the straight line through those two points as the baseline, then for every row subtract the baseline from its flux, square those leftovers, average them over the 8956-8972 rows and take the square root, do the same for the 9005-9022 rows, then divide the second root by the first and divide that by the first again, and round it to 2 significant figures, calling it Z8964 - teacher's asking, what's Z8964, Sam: 25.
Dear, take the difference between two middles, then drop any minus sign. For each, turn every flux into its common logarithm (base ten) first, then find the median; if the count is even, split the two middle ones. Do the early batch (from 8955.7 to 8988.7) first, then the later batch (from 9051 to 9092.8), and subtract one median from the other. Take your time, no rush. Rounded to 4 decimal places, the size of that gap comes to 0.0025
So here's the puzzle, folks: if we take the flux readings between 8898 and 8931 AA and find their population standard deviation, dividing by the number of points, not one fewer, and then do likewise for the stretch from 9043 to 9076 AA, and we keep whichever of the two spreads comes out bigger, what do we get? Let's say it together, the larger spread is 9.6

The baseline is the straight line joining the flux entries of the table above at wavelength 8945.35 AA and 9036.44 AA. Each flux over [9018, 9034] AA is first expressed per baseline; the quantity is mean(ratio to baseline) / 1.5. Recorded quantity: 0.663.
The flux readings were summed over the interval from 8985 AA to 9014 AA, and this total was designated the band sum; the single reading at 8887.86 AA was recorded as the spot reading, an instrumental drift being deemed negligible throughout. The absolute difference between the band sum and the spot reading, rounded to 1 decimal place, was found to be 68.8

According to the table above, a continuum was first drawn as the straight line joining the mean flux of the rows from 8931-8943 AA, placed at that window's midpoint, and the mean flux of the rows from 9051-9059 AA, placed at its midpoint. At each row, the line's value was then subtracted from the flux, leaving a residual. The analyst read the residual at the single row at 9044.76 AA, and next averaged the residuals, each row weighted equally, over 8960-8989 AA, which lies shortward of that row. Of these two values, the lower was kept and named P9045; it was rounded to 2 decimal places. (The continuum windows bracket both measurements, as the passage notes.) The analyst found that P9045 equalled 0.04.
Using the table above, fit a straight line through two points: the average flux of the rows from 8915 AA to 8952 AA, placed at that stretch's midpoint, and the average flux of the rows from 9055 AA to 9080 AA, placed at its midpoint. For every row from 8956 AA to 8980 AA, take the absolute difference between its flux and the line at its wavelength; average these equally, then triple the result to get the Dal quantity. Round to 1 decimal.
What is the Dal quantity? 4.9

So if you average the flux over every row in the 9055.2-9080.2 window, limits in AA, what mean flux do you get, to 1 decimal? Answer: 17.4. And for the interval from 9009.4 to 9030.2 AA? 11.6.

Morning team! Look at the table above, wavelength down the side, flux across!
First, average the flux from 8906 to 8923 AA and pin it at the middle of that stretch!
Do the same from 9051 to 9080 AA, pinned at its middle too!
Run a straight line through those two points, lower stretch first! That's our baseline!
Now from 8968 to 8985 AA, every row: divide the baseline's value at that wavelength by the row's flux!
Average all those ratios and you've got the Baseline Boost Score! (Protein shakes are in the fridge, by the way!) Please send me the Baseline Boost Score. 1.20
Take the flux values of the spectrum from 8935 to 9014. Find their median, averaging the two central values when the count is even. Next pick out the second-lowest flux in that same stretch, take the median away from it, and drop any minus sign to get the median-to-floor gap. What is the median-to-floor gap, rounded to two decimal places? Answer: 0.47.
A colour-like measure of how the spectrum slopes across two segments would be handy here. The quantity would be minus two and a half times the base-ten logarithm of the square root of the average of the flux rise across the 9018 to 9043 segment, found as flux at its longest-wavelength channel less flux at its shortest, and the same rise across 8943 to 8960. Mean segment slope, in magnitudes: 0.81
